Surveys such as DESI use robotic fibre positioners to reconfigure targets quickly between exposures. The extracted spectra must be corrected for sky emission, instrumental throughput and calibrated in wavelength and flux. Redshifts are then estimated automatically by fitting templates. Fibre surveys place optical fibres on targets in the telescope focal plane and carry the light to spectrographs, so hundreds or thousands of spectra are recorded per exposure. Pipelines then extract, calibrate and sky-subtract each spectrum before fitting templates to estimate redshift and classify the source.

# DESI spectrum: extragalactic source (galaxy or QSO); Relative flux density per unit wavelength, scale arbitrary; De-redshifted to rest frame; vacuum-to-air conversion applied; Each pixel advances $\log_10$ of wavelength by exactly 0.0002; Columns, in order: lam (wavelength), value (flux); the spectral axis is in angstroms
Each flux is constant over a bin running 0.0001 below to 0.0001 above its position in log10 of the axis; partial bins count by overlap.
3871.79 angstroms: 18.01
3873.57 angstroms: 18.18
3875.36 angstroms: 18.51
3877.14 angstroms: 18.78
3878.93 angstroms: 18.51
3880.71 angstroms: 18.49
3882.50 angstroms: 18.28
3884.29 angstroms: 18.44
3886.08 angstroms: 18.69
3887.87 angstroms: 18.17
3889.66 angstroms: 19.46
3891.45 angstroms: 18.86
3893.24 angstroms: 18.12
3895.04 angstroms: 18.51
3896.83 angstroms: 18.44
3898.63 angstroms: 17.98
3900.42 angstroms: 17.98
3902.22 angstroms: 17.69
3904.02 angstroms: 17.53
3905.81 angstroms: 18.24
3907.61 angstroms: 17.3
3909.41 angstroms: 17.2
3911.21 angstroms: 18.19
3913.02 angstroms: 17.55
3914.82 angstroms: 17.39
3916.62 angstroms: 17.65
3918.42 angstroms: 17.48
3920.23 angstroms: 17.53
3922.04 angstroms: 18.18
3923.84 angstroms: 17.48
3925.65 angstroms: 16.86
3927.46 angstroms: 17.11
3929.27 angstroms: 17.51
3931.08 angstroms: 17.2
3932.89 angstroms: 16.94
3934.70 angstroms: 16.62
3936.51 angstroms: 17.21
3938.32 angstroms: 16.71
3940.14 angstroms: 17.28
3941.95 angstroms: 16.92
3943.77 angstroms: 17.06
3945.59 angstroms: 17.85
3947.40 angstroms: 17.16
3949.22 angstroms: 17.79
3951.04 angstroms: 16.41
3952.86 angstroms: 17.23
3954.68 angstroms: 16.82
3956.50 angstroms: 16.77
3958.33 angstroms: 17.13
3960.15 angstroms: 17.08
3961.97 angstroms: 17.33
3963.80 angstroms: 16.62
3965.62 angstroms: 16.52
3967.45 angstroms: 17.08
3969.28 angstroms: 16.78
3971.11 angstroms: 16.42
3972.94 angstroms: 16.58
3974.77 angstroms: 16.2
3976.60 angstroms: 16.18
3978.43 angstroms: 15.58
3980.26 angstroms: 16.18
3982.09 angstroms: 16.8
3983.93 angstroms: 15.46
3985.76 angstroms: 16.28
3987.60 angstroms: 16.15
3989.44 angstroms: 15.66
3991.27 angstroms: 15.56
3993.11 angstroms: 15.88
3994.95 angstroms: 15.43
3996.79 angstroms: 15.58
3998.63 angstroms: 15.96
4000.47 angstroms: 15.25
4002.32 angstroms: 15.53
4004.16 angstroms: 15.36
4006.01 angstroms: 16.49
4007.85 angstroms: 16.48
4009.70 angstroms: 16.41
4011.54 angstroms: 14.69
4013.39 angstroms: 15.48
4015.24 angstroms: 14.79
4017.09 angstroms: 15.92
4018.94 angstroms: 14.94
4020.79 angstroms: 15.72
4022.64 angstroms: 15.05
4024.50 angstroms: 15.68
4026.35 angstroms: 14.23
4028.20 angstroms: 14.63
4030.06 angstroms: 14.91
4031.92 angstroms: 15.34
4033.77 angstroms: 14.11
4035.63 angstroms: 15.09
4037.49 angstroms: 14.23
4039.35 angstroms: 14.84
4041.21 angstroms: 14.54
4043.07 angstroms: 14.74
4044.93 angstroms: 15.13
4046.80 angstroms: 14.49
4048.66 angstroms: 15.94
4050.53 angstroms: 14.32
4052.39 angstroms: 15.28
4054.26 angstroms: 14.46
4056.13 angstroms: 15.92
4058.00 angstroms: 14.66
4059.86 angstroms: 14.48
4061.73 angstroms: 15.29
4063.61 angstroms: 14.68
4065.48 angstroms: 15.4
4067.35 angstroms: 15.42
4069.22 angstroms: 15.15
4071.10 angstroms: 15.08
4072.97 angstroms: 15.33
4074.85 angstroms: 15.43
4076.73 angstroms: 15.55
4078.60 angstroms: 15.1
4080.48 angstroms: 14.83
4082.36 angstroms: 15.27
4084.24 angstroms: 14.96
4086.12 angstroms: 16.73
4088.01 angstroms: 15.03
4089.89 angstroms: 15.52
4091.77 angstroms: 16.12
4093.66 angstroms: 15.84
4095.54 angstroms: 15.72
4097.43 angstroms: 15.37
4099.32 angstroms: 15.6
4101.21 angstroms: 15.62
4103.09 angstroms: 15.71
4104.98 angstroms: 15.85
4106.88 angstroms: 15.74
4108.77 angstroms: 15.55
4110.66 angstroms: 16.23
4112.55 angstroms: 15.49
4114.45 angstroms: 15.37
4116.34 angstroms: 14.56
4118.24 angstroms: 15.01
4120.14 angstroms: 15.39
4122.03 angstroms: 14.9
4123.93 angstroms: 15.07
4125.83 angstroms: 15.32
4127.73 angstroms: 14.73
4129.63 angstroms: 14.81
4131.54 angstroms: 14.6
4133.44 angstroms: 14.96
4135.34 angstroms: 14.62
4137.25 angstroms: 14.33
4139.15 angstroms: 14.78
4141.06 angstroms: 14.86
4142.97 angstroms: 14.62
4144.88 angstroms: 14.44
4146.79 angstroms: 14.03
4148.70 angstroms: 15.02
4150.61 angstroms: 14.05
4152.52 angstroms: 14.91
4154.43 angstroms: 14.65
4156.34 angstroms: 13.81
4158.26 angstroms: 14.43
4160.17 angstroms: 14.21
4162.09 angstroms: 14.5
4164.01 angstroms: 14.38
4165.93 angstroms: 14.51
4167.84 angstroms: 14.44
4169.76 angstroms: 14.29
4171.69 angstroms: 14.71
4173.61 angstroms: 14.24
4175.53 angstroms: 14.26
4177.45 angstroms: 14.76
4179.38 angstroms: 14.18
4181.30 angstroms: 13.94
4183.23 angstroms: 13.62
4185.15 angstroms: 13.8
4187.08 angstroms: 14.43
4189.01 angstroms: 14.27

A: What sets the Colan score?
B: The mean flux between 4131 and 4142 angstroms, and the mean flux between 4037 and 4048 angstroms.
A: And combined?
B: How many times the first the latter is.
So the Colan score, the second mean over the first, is 1.00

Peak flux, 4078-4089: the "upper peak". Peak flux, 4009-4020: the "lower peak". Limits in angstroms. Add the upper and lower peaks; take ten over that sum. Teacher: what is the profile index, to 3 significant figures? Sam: 0.302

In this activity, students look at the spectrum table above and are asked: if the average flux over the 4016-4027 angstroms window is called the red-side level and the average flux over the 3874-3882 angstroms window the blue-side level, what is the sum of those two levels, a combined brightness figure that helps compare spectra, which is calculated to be 33.8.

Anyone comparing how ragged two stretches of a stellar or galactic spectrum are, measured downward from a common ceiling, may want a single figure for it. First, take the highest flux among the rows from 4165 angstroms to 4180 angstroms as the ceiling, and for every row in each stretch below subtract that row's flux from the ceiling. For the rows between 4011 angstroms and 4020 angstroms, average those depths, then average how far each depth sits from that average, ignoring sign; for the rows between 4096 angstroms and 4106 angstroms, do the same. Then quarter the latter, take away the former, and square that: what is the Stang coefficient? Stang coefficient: 0.16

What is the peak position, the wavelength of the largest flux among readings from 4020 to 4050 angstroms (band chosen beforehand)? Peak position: 4048.66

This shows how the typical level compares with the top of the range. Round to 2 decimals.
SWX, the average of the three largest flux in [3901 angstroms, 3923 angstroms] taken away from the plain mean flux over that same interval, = -0.54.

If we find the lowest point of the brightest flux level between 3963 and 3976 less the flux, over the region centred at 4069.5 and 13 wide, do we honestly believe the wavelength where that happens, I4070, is 4074.85 angstroms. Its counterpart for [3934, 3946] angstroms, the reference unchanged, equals 3945.59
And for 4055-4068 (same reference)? 4056.13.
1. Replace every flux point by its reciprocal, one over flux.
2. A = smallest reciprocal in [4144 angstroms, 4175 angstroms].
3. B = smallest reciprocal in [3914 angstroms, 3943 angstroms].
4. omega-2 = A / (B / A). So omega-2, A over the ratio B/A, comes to 0.081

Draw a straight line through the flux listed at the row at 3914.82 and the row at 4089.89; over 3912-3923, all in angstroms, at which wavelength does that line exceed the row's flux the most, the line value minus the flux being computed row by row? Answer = 3914.82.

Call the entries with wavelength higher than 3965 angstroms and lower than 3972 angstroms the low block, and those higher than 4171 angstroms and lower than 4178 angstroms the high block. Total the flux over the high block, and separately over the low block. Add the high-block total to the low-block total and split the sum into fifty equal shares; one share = 2.50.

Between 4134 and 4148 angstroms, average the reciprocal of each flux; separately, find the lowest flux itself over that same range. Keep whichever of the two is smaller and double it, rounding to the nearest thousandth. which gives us 0.138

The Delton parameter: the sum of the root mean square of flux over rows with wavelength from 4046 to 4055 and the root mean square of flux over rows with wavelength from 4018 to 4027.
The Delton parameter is 30.0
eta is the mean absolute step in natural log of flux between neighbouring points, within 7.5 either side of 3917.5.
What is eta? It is 0.021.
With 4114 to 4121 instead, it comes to 0.037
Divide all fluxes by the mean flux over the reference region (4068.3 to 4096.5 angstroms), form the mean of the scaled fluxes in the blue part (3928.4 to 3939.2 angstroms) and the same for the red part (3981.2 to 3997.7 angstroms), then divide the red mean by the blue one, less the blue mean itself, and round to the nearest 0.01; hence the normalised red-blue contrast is -0.17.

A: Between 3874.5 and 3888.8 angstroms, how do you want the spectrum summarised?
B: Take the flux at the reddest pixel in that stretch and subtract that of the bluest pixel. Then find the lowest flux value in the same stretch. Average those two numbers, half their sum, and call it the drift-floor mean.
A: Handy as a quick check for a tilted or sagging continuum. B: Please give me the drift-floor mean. 8.9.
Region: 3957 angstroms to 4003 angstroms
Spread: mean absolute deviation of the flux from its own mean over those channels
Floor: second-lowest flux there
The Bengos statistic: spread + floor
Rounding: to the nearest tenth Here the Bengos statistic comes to 15.9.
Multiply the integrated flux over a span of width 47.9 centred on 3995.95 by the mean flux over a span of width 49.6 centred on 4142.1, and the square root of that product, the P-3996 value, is 105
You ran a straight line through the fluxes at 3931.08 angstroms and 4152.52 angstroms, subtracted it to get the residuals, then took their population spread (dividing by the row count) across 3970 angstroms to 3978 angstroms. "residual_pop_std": 0.15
